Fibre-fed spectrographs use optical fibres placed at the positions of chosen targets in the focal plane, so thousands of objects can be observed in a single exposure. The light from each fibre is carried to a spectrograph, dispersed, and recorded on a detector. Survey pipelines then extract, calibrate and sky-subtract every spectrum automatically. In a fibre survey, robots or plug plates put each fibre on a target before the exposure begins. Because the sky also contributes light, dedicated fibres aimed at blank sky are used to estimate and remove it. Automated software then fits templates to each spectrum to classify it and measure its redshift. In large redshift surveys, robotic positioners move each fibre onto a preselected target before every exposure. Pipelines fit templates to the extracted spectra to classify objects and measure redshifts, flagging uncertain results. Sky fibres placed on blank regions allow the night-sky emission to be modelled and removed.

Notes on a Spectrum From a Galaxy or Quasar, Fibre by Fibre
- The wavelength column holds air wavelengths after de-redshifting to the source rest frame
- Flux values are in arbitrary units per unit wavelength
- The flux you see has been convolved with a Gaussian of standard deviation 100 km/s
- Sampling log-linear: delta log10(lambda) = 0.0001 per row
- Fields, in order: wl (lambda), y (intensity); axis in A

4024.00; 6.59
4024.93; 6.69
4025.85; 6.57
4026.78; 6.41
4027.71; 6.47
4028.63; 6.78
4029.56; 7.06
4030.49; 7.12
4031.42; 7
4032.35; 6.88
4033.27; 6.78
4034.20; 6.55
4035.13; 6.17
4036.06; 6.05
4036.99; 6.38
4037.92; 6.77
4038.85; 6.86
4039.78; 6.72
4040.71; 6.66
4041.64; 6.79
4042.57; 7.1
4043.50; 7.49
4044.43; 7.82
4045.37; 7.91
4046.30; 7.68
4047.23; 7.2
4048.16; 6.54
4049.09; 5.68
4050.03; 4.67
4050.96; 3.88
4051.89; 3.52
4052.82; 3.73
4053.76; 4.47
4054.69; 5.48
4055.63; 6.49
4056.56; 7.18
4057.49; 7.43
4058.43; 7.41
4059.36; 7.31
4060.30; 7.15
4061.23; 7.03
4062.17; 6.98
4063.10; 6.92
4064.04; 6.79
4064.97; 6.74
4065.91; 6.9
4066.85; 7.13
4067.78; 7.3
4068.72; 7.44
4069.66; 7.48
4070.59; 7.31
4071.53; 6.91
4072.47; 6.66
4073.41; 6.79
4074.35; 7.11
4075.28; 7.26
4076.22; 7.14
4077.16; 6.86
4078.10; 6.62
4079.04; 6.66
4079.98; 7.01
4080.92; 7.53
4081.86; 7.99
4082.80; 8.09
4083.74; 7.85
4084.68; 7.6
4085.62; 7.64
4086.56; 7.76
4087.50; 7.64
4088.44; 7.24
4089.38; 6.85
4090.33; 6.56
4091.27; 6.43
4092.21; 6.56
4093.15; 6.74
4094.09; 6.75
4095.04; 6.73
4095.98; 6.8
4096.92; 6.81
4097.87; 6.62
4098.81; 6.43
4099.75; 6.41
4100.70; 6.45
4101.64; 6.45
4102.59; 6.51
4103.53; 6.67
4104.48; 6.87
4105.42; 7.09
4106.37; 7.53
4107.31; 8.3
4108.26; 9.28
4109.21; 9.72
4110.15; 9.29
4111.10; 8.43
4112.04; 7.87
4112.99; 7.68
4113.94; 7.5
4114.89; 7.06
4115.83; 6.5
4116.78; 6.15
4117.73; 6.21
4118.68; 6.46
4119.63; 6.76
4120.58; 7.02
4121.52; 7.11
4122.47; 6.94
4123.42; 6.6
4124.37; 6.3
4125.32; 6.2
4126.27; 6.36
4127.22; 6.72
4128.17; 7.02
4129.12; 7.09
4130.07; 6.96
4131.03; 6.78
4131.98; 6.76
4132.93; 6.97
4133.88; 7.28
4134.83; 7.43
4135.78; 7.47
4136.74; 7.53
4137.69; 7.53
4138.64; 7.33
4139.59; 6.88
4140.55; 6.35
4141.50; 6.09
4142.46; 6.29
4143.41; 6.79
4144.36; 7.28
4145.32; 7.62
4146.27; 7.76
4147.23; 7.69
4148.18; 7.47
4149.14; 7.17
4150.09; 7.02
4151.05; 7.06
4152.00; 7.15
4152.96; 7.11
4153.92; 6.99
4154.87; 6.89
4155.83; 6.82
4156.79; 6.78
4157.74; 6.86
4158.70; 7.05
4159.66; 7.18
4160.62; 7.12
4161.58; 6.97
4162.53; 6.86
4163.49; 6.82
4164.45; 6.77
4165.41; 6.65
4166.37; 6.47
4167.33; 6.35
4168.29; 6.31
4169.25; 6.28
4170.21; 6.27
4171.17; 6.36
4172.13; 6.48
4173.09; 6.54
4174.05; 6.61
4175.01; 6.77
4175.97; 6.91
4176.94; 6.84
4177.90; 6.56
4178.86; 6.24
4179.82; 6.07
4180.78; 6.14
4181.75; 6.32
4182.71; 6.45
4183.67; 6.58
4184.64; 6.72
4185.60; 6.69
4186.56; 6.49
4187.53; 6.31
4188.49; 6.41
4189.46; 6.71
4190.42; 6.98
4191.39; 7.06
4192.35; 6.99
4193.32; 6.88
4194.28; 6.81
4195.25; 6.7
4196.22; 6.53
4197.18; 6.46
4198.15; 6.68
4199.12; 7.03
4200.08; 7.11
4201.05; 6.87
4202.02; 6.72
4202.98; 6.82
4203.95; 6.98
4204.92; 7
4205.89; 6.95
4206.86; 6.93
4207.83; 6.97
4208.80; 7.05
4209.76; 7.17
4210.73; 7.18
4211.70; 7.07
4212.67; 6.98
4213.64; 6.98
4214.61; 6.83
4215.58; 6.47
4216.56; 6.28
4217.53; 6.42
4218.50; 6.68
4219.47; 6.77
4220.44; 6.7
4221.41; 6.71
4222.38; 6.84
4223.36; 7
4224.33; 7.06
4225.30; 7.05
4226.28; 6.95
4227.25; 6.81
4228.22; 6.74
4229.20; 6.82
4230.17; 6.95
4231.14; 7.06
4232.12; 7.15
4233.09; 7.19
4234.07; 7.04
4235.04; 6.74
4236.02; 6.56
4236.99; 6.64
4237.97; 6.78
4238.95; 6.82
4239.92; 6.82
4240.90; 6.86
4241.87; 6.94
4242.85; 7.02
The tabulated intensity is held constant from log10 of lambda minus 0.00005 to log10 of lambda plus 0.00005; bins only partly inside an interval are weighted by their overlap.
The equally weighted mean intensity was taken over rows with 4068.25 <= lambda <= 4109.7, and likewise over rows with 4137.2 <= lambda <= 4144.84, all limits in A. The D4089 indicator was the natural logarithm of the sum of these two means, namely 2.64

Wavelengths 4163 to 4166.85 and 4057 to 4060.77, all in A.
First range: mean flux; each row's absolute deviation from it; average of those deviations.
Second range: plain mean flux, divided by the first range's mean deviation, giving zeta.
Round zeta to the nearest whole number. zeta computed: 62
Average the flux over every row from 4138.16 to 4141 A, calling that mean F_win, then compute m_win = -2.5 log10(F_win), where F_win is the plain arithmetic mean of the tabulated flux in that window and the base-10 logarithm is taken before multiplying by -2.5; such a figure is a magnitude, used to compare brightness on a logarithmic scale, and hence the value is -2.09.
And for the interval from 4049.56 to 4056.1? -1.66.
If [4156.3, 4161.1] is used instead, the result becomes -2.11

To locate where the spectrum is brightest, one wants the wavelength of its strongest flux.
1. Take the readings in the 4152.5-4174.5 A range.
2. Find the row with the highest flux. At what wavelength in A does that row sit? 4159.66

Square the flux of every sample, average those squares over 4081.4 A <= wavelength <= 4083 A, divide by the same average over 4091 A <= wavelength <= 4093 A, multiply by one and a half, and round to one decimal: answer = 2.3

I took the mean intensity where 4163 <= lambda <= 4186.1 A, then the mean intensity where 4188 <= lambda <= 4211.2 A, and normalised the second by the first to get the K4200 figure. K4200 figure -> 1.06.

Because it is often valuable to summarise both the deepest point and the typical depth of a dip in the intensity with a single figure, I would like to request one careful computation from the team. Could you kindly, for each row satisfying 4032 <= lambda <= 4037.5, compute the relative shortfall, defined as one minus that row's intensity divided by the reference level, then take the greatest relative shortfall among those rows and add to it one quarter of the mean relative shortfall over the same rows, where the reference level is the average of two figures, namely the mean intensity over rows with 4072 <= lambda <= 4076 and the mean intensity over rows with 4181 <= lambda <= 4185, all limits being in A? 0.11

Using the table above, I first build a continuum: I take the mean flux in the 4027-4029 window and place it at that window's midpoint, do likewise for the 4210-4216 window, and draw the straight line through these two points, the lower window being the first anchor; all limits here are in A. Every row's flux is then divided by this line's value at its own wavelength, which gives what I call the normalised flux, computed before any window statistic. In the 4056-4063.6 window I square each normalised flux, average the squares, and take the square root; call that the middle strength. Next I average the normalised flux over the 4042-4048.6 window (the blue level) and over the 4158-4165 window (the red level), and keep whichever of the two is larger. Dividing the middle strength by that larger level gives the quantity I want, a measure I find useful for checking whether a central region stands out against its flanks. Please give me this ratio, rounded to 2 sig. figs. 0.97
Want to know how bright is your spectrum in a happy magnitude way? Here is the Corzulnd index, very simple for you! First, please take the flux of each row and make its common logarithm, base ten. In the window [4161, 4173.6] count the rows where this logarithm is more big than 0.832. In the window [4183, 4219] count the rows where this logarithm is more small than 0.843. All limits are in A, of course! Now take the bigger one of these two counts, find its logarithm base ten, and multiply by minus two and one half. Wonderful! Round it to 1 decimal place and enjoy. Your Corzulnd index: -3.4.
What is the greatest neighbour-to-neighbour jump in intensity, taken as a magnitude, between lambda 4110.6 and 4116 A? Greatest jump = 0.56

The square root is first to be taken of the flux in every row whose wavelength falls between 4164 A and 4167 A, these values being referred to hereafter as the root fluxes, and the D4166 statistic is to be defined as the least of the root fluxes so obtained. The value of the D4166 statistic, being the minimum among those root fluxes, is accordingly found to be 2.54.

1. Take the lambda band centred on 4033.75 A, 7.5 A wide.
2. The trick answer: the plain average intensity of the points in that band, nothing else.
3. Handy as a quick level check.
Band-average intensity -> 6.6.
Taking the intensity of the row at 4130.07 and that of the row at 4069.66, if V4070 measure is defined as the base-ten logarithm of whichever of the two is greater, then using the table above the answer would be 0.874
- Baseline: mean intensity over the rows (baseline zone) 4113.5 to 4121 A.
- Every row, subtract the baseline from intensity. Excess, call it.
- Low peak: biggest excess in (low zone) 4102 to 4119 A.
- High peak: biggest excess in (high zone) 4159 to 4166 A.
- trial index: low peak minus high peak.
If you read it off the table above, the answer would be 2.5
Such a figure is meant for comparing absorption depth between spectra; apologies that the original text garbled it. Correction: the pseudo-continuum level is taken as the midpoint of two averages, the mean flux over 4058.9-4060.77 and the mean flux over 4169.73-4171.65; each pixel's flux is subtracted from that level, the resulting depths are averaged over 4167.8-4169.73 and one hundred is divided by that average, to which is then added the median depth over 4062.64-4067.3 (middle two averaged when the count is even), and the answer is 209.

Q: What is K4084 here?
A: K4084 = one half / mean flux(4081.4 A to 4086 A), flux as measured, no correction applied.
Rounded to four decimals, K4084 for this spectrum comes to 0.0638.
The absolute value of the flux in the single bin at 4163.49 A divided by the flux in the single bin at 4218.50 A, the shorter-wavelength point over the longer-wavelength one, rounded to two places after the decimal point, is 1.02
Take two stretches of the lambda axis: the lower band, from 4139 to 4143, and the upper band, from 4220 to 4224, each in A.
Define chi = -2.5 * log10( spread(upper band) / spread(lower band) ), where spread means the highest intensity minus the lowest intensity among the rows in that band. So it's 1.1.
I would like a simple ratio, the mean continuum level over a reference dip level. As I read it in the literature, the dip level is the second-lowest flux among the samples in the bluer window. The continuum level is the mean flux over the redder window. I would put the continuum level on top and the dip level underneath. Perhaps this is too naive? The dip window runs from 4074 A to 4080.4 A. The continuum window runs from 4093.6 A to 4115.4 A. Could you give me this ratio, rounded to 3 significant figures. 1.10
